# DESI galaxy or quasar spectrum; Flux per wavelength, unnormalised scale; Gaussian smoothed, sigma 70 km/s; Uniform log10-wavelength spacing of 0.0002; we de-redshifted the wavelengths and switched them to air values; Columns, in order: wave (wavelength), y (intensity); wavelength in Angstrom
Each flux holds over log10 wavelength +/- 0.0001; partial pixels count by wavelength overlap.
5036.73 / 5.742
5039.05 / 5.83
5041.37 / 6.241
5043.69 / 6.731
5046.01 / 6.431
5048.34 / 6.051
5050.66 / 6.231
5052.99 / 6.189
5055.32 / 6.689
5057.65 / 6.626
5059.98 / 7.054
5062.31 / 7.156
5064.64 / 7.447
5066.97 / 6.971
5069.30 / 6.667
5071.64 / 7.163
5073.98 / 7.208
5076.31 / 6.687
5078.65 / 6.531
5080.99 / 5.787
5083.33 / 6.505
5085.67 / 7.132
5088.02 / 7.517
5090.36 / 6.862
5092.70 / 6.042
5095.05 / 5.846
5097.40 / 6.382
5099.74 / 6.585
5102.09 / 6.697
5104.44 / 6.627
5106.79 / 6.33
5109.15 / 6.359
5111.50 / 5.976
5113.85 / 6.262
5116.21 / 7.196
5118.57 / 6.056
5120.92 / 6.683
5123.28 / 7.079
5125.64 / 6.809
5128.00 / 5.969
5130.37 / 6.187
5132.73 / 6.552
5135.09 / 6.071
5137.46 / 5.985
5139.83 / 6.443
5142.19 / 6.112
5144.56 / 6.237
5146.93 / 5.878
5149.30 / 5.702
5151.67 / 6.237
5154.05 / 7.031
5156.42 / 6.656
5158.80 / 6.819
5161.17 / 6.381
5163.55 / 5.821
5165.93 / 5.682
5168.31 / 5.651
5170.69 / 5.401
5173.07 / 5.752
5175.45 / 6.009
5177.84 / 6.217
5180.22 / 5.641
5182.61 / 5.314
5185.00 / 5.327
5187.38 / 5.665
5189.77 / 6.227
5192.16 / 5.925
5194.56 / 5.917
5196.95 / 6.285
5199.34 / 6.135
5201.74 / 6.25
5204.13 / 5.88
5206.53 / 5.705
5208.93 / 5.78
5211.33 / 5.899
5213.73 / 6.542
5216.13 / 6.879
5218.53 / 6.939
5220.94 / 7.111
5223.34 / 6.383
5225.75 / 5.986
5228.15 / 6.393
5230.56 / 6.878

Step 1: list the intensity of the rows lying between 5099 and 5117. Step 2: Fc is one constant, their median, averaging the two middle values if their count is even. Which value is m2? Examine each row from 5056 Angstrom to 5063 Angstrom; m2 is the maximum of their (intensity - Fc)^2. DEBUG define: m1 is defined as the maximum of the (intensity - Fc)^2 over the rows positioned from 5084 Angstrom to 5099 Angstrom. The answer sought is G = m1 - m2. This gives 0.6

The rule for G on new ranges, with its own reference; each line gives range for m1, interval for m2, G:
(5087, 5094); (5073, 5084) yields 0.6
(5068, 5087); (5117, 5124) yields 0.2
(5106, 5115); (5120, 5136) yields -0.1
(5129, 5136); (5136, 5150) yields -0.4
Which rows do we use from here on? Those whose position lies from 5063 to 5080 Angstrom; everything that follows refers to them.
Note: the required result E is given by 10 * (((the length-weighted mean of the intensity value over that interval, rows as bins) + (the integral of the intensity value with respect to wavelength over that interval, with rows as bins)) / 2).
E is 625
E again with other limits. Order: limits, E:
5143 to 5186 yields 1318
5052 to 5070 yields 652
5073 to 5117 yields 1473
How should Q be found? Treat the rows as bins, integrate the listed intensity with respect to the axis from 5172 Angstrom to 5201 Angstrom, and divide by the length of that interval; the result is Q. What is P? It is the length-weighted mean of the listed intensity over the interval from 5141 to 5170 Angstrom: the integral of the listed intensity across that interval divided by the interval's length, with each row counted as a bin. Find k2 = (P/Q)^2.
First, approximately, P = 6.17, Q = 5.9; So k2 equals 1.10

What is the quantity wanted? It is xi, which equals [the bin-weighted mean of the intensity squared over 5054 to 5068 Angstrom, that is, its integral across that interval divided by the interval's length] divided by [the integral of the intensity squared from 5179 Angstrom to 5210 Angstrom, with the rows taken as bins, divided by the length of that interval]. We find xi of 1.4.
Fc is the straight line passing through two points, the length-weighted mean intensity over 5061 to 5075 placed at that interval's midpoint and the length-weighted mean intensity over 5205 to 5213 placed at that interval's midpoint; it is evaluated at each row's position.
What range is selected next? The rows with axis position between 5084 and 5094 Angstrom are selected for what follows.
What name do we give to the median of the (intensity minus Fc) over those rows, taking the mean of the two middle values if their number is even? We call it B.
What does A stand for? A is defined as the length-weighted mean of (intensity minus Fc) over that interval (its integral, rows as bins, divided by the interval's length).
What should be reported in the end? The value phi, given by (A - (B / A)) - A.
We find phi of 1.3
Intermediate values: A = -0.06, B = 0.1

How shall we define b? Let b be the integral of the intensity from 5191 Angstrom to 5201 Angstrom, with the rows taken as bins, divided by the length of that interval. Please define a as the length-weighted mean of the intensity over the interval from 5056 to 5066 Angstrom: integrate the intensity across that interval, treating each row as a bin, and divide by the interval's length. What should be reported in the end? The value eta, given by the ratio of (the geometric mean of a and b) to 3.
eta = 2.18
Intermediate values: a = 7.1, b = 6.07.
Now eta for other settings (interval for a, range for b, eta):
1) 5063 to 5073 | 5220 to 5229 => 2.25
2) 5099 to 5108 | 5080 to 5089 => 2.21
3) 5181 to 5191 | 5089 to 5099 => 1.99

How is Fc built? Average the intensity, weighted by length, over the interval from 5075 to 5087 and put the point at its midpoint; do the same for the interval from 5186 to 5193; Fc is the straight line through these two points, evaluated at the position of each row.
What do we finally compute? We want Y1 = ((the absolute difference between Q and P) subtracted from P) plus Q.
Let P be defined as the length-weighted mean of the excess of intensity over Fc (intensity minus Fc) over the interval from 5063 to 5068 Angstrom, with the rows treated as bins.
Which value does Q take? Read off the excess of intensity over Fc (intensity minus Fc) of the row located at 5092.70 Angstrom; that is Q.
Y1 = -0.9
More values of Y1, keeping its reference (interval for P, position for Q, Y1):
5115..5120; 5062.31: 0.6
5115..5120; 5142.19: -0.2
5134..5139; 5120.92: -0.4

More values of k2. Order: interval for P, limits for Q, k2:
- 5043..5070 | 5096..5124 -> 1.06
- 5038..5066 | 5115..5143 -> 1.04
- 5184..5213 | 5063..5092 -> 0.75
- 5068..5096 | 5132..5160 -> 1.12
